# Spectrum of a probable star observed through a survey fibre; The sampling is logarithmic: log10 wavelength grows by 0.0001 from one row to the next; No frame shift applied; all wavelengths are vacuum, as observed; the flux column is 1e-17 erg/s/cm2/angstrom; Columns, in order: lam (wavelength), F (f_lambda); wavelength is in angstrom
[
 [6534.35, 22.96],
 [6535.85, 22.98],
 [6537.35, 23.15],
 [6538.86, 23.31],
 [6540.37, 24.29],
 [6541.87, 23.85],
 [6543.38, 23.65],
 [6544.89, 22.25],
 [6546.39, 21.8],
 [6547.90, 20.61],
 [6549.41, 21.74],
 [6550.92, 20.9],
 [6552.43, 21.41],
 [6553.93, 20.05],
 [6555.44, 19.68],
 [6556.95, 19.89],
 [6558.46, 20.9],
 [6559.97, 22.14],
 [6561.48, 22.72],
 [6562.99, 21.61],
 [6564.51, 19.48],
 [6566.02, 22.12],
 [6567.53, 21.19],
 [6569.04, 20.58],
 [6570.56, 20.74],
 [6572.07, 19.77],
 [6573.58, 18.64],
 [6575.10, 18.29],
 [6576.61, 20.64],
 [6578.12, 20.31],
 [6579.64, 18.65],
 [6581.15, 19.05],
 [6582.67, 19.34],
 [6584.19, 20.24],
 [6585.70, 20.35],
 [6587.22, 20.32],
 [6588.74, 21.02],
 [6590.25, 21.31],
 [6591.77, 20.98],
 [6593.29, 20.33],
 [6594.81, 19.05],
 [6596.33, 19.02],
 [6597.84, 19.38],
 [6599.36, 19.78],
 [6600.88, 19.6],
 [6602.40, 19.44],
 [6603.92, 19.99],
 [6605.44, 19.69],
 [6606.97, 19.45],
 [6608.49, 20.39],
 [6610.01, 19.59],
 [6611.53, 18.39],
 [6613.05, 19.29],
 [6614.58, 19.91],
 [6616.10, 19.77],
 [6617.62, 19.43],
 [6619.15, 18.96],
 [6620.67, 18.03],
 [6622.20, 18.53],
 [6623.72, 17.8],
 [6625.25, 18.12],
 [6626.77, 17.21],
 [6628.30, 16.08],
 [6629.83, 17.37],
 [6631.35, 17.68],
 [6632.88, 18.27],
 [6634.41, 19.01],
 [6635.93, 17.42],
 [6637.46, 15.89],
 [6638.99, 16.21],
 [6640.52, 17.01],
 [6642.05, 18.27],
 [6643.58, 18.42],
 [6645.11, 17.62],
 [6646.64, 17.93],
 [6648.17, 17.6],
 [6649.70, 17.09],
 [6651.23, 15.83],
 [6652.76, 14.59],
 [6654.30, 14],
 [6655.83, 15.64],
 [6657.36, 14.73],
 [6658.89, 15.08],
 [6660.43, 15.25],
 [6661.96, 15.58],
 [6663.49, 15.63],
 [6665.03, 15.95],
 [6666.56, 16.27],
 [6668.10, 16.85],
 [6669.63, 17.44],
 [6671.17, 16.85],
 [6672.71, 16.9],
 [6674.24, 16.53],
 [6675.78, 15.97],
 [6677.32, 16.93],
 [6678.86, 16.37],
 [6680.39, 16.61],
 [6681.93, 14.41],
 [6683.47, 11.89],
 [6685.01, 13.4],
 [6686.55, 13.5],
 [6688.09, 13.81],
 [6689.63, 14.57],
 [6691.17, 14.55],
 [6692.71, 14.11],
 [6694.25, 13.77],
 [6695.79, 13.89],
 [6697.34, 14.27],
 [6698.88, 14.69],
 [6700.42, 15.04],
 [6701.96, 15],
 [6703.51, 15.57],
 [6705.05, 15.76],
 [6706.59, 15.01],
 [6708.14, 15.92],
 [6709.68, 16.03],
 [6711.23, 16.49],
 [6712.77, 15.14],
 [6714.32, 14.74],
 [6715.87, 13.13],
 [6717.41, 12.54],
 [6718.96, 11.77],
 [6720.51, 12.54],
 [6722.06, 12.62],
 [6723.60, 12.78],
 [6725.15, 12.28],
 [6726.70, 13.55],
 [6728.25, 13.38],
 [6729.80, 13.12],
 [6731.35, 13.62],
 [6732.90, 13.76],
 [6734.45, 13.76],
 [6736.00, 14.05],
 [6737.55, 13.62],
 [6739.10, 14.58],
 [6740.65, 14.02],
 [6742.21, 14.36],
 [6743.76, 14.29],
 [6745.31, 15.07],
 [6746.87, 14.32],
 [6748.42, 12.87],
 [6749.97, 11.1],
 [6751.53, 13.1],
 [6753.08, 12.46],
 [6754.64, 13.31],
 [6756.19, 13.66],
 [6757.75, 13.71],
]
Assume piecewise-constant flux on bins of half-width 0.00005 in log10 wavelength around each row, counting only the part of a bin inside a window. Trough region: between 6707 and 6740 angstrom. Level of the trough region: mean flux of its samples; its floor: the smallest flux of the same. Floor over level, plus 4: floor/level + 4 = 4.85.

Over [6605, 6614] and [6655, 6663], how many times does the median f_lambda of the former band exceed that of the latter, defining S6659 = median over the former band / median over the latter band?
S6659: 1.28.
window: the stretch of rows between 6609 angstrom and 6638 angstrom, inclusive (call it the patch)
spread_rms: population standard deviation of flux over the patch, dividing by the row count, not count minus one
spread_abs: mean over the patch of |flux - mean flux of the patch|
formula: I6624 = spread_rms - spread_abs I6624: 0.21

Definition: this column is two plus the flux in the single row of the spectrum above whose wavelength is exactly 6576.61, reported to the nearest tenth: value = 22.6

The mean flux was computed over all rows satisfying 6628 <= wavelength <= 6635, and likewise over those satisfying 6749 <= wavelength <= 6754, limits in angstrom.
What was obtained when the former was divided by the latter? 1.45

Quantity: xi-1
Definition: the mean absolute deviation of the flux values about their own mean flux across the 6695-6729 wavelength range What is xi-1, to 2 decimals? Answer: 1.22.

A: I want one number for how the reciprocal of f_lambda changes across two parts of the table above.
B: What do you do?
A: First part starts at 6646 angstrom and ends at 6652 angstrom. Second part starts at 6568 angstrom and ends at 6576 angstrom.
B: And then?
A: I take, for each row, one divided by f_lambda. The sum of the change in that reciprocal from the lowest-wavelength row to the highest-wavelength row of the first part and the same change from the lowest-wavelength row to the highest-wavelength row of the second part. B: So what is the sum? 0.013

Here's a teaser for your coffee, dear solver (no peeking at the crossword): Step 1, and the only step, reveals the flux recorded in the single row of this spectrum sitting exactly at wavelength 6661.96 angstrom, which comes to 15.58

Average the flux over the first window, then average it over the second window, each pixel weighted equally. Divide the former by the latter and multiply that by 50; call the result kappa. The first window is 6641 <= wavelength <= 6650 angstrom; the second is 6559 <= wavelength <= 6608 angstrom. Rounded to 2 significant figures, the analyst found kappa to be 44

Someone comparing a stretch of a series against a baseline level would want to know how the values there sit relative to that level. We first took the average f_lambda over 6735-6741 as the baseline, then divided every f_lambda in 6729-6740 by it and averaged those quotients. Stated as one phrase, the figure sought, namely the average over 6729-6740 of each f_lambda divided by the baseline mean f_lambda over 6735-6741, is 0.98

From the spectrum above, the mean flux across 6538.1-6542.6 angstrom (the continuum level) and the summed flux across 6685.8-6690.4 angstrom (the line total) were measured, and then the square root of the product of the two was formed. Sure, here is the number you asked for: 31.6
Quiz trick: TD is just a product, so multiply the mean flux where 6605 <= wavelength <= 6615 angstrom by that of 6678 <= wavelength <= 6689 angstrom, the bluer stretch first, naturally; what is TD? 279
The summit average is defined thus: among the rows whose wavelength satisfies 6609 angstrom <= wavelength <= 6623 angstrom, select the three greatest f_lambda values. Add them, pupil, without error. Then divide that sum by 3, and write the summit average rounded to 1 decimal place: 19.8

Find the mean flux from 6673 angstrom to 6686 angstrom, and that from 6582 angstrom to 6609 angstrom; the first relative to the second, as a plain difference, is -4.7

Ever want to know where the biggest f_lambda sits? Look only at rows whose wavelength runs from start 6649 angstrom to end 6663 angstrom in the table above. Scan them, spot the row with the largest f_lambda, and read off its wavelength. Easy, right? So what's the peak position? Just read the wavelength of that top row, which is 6649.70 angstrom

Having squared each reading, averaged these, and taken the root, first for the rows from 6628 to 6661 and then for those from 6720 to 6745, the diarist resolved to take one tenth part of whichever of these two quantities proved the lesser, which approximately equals 1.35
